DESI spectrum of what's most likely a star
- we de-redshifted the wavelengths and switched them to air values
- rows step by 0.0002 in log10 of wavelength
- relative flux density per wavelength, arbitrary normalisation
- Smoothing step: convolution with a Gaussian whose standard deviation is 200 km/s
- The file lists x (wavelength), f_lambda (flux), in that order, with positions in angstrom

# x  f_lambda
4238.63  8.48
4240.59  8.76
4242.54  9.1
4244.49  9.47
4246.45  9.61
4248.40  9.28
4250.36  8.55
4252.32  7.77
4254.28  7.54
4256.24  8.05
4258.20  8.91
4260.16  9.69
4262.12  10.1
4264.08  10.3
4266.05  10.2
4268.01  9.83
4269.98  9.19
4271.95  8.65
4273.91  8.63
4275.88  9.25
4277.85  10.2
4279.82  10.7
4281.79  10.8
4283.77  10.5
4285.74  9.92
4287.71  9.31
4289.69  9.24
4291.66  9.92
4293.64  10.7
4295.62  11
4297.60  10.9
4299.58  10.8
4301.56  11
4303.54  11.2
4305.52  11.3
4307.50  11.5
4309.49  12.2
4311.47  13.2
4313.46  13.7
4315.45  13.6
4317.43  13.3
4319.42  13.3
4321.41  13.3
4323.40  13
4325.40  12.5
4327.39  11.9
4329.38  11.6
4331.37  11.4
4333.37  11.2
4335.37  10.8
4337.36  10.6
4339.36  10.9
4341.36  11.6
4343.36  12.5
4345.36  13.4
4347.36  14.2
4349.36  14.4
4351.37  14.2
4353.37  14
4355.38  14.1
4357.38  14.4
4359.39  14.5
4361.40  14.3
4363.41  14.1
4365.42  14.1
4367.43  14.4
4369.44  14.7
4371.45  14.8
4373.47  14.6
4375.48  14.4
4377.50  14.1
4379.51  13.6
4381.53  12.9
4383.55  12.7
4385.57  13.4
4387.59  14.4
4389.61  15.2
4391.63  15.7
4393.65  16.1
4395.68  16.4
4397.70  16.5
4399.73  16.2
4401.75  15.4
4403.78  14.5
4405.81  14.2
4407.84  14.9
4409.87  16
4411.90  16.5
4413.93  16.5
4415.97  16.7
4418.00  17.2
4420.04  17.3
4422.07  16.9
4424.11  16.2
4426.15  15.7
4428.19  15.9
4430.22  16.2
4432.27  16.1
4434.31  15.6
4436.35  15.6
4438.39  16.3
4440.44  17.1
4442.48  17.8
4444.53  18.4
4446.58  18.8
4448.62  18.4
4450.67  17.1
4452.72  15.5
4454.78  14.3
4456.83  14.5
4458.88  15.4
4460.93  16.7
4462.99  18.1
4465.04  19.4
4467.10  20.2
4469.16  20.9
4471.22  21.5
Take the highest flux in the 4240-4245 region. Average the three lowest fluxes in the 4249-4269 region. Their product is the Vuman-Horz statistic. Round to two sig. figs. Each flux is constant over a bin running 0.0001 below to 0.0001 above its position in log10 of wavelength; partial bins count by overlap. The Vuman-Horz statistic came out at 74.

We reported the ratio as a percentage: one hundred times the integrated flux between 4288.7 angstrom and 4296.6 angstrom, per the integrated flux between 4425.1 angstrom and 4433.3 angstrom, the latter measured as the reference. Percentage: 62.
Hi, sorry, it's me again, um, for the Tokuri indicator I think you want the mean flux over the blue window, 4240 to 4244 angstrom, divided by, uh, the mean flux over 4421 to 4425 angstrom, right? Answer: 0.54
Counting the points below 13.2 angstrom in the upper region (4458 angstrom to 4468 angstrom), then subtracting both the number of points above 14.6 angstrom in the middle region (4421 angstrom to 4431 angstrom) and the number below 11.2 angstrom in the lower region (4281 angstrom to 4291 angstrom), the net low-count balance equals -10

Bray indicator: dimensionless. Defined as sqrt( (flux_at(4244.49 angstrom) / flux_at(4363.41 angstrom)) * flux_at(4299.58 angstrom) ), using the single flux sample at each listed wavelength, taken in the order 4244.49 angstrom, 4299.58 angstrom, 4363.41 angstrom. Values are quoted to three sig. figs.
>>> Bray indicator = 2.69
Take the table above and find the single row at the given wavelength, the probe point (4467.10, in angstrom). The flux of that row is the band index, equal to 20.2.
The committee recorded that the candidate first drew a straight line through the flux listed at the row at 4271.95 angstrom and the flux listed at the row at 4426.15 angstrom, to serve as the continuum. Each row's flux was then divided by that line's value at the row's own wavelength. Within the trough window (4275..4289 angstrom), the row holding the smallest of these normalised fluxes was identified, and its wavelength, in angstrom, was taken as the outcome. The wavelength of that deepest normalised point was 4287.71 angstrom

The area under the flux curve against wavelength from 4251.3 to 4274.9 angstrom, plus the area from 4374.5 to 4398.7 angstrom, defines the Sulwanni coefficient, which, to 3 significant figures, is 568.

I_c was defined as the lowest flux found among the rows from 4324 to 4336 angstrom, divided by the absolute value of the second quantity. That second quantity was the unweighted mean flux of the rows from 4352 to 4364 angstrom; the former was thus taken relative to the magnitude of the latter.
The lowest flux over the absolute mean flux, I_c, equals 0.759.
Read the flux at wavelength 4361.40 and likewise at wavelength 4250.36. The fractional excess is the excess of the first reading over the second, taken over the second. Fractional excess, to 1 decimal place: 0.7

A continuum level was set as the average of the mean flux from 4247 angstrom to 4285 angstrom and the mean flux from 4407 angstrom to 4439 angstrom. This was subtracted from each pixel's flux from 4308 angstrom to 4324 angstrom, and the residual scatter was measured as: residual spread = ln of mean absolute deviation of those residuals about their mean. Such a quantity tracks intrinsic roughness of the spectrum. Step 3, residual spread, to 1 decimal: -1.2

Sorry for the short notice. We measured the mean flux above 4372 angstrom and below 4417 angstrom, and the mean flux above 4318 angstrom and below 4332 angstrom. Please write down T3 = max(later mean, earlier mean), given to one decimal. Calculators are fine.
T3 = 15.0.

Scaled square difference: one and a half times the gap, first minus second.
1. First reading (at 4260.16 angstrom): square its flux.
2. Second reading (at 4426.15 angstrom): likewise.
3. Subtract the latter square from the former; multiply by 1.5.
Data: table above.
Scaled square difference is -229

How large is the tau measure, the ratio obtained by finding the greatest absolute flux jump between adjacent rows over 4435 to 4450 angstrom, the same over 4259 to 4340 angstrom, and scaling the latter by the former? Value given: 1.25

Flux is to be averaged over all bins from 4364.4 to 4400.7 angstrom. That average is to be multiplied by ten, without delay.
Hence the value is 147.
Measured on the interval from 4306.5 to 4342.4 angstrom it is 122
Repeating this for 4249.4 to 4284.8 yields 94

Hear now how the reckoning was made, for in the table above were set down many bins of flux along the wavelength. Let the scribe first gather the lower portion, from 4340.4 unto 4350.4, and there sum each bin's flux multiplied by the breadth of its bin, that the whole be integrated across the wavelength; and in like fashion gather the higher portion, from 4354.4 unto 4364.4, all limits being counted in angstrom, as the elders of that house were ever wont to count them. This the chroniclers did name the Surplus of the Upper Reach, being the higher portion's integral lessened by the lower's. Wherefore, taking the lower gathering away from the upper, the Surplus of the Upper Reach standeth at 11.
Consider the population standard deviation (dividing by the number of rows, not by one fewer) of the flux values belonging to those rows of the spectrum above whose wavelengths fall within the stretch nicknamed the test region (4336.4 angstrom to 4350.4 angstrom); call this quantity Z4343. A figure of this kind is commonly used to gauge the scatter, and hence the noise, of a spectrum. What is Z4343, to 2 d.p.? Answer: 1.43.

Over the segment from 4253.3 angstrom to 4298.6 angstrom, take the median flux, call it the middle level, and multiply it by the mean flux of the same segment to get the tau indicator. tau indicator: 96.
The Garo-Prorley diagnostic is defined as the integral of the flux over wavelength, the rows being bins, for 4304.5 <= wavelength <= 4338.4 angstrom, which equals 415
